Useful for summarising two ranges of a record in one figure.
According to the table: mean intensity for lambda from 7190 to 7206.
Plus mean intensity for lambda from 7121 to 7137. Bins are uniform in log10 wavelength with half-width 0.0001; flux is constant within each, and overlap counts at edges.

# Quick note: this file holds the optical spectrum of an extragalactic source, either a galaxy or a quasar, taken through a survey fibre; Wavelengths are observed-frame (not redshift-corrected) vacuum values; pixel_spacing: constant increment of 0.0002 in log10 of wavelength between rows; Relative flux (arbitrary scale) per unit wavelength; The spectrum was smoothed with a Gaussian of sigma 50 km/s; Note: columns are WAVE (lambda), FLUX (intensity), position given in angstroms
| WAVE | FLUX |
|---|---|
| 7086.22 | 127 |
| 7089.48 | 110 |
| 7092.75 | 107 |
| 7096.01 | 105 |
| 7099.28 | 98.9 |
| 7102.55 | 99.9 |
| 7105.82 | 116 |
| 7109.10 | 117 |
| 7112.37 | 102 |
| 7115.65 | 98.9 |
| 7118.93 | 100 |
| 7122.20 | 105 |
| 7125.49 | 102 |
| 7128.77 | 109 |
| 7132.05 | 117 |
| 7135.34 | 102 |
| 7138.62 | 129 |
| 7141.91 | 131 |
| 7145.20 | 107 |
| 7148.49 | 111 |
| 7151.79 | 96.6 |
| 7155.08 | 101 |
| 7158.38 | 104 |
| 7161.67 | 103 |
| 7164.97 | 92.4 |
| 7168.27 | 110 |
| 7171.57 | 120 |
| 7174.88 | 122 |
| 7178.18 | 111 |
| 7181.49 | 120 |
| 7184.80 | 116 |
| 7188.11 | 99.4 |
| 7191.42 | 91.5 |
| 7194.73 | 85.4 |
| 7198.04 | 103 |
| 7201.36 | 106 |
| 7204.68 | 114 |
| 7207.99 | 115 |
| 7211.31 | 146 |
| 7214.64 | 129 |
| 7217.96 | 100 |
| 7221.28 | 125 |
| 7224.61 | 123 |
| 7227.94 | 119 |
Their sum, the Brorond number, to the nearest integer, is 207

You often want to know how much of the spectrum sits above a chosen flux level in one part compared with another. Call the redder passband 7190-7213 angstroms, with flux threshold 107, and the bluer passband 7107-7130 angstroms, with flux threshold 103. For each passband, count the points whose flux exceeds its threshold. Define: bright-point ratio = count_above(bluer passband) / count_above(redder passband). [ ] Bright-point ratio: 1.0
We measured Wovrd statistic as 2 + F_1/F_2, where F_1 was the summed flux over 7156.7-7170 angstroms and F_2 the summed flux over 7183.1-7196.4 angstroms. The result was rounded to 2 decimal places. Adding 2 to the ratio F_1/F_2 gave 3.04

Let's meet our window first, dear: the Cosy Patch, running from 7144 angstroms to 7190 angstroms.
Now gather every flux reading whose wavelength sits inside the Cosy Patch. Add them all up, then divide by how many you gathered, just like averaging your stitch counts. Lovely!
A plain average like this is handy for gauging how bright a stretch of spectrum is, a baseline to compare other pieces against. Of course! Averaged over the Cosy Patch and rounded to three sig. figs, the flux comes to 108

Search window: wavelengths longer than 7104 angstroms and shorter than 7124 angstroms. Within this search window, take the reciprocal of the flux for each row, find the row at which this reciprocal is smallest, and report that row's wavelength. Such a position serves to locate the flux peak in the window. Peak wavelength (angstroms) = 7109.10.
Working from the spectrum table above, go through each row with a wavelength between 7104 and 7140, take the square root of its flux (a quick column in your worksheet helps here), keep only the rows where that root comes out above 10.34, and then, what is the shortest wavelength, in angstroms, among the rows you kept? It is 7105.82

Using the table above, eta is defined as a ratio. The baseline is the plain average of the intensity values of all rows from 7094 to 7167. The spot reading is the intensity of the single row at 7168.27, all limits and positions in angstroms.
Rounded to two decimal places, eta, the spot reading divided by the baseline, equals 1.03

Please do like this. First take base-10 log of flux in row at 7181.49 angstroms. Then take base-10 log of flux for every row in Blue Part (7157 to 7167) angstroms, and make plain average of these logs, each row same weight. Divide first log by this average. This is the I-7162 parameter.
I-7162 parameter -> 1.04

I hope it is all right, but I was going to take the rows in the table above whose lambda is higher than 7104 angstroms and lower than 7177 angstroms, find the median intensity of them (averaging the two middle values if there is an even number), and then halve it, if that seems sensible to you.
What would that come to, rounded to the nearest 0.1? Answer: 53.0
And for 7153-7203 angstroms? 52.0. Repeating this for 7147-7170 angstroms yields 51.5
